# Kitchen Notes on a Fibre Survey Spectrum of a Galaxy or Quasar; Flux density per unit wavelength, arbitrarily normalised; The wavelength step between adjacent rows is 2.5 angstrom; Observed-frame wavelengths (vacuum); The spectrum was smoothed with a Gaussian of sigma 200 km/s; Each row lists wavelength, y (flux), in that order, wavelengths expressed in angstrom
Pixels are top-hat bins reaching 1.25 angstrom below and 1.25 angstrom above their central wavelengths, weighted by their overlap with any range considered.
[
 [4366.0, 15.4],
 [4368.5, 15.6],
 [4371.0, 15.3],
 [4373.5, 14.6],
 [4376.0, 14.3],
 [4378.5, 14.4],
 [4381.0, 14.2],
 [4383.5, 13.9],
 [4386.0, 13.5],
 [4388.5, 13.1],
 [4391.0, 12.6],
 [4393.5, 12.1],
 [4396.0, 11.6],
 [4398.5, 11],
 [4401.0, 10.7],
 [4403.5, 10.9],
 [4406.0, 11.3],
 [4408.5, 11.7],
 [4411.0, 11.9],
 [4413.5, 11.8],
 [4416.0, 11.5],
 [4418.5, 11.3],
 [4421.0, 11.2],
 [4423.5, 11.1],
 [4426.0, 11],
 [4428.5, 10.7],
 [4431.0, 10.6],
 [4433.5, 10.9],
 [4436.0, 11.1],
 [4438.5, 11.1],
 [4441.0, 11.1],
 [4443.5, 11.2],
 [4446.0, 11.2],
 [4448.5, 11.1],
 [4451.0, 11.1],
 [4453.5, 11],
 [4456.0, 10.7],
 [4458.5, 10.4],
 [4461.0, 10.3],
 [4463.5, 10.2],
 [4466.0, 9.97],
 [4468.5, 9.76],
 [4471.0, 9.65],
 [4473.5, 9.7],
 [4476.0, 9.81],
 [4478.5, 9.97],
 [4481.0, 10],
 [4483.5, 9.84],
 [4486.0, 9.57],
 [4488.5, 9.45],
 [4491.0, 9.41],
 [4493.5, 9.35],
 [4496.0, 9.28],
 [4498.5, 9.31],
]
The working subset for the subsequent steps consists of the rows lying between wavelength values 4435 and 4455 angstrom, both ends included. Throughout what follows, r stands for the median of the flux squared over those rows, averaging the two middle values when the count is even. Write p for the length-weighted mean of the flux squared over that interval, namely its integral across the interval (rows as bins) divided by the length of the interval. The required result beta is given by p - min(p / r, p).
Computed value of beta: 122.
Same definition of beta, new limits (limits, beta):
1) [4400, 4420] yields 129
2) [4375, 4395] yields 181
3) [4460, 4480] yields 97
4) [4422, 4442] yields 119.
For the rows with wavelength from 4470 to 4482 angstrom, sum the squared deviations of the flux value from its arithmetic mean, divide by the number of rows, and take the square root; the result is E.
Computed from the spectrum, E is 0.14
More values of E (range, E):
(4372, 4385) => 0.23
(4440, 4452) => 0.05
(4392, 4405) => 0.52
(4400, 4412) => 0.46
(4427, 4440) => 0.20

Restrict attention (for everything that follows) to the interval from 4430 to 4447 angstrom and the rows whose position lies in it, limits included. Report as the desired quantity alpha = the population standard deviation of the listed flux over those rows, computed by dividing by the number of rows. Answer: 0.20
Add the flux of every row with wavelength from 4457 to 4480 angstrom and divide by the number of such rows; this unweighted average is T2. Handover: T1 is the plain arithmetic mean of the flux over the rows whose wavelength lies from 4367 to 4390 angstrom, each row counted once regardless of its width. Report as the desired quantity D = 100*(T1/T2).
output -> 144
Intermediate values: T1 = 14.3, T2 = 10.0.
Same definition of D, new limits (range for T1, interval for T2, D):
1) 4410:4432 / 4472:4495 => 116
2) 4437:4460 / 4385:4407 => 93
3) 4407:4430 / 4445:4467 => 106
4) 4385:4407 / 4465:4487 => 121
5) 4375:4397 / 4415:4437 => 120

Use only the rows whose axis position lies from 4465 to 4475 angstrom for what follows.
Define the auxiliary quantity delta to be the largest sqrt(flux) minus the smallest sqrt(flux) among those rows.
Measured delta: 0.05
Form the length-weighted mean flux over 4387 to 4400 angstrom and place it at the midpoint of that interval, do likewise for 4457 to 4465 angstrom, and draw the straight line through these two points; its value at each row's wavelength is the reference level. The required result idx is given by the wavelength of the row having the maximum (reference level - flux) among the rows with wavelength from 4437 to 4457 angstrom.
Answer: 4438.5 angstrom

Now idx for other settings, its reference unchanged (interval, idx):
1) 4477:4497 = 4488.5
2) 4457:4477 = 4471.0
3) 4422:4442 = 4431.0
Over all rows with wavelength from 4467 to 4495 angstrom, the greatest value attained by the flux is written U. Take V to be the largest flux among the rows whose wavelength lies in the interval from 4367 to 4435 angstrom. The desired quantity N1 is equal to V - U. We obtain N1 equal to 6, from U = 10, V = 15.6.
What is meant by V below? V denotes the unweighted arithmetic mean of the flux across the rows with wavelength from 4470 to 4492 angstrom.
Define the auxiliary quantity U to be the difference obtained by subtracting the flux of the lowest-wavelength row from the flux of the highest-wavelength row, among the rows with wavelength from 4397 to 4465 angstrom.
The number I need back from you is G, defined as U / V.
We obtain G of -0.08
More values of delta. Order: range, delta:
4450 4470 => 0.21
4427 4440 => 0.08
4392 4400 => 0.16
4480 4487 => 0.07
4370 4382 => 0.14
